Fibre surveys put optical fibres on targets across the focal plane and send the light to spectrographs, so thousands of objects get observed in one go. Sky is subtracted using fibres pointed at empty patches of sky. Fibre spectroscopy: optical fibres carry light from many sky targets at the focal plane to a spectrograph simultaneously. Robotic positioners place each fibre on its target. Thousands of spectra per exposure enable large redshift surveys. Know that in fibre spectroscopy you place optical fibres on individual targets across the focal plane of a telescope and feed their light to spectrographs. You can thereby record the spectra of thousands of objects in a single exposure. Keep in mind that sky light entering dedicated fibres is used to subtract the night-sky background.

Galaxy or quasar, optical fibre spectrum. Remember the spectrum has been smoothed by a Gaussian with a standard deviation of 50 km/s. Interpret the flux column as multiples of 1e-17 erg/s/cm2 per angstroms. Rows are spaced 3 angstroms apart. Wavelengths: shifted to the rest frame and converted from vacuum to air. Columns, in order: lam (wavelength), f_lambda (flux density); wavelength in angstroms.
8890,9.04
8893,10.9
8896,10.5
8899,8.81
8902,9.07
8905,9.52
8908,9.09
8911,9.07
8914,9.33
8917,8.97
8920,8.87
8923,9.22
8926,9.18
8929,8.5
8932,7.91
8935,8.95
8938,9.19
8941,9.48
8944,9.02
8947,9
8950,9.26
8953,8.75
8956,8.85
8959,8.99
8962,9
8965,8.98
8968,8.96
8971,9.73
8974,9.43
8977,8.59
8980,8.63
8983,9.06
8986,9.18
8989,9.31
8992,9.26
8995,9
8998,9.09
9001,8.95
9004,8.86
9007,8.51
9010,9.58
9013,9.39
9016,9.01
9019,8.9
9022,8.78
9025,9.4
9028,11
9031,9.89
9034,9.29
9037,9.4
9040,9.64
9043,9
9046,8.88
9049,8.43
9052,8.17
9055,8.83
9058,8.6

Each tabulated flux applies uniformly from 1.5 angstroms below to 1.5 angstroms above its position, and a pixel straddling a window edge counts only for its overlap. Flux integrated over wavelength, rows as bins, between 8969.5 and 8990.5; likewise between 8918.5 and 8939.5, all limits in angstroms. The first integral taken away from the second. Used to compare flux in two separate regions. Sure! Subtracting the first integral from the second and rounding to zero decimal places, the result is -6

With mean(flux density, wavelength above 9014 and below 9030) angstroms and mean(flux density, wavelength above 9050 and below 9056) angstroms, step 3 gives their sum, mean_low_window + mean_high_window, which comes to 17.9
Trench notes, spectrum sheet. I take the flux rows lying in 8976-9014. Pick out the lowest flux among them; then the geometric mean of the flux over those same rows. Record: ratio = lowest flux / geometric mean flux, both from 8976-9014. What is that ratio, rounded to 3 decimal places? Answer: 0.943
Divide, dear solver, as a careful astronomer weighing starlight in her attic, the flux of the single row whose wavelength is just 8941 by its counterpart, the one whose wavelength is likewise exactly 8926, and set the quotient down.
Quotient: 1.03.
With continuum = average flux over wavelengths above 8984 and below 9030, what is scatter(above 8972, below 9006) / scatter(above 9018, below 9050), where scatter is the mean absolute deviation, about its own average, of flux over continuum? 0.4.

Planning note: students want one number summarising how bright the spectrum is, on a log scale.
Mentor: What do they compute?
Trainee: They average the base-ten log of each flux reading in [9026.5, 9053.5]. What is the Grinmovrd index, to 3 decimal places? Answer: 0.967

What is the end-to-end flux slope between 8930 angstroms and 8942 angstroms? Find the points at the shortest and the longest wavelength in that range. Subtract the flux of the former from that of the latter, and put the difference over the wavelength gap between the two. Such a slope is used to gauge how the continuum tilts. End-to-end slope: 0.17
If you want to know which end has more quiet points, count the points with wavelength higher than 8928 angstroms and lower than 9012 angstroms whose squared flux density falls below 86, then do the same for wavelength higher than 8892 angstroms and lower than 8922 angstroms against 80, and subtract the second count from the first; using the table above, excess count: 21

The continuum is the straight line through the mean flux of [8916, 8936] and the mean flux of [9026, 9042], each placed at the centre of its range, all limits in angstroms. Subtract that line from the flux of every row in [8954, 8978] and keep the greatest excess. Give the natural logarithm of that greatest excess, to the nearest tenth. -0.7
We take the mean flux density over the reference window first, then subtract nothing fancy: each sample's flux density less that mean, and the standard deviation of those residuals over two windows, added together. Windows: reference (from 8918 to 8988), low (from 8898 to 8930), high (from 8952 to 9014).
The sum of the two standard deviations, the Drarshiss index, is 0.6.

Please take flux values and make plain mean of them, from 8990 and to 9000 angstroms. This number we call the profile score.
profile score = 9.12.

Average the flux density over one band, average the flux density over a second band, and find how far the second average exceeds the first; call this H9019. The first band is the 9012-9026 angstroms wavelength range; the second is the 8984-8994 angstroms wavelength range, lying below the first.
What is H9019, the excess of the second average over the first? 0.15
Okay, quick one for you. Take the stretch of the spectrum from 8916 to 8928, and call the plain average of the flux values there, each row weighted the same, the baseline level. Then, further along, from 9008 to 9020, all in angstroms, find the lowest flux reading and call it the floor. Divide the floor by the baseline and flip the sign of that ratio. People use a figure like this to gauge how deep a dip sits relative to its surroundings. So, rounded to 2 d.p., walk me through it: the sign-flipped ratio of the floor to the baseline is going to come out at -0.98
